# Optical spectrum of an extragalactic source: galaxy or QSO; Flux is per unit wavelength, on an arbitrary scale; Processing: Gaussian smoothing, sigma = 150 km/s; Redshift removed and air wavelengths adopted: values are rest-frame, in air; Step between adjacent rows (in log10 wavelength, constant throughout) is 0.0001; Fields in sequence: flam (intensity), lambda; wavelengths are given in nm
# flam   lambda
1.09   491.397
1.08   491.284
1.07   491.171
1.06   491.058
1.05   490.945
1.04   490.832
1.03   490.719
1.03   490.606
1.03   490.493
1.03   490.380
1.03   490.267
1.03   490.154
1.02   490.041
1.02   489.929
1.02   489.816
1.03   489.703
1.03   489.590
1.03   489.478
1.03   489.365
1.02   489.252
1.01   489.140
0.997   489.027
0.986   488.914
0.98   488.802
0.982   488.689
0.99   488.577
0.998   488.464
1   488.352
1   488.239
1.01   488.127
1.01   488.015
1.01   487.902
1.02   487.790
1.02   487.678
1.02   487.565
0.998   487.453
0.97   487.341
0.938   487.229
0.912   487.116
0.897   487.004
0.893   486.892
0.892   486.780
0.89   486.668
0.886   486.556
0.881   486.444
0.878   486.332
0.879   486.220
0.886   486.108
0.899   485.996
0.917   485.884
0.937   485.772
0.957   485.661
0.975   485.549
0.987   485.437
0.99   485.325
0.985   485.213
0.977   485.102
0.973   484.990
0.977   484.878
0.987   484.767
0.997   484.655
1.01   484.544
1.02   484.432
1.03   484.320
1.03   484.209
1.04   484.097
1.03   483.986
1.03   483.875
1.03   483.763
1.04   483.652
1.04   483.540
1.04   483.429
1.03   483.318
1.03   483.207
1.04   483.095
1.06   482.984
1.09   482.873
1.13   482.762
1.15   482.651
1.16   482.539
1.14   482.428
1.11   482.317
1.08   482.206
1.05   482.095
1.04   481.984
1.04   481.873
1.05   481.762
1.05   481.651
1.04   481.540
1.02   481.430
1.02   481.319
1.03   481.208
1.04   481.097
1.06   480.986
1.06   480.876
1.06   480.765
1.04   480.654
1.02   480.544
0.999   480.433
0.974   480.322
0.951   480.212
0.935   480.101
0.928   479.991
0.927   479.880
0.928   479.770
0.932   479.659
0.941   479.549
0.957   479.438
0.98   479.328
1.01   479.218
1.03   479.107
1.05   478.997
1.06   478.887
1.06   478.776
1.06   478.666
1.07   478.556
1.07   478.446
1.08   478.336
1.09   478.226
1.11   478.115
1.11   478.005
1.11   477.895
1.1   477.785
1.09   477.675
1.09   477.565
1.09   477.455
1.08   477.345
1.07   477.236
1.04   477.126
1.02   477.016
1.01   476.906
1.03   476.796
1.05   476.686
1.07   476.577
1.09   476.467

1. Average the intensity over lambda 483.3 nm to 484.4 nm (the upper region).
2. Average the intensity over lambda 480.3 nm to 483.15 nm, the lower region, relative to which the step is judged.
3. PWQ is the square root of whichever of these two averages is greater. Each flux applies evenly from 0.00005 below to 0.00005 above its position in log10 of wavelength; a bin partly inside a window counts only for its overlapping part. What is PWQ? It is 1.03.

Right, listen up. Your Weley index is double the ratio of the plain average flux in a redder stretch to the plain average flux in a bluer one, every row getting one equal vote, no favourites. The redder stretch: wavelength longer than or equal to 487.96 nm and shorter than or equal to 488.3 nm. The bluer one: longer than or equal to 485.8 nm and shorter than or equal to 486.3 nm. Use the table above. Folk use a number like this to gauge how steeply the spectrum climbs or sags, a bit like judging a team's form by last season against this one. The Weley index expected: 2.25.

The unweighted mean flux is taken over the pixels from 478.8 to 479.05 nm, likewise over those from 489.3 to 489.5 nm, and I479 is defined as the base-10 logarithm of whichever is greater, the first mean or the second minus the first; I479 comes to 0.023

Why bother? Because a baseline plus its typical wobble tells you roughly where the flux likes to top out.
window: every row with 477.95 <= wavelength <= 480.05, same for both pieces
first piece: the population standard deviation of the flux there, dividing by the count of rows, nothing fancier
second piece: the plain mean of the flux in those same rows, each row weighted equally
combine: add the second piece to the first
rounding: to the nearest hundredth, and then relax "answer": 1.09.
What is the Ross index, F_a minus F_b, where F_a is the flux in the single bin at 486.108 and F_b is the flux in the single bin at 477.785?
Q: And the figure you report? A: -0.21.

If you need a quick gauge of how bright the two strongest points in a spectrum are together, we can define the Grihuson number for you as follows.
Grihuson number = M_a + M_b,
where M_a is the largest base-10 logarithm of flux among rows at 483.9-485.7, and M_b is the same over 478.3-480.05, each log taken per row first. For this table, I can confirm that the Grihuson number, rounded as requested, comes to 0.050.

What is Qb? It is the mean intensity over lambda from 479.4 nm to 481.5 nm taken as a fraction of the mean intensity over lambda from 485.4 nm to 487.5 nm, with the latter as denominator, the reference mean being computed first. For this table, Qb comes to 1.08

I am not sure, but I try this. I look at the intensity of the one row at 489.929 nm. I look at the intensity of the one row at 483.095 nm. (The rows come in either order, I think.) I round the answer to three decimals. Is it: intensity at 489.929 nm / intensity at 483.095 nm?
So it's 0.981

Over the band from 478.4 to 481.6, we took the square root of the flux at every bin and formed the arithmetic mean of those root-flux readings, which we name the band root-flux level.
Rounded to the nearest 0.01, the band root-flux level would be 1.00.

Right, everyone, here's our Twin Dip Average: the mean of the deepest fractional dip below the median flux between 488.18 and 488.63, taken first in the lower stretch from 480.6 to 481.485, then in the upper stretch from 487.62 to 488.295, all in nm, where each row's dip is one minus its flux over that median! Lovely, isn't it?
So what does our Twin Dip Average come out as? -0.011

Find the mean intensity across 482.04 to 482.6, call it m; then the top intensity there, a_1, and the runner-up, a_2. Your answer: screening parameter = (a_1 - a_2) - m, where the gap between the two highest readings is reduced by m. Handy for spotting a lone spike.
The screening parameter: -1.09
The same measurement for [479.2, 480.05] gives -0.92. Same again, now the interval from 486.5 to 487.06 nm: -0.89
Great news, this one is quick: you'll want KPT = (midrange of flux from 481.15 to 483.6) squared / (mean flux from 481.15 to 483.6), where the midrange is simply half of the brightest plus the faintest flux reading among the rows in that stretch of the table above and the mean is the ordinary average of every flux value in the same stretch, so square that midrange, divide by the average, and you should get 1.12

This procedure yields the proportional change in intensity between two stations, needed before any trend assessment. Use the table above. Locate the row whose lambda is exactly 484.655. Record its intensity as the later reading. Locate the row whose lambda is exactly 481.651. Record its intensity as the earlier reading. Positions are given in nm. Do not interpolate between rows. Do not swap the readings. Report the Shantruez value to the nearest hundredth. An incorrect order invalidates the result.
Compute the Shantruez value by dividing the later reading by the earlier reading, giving 0.95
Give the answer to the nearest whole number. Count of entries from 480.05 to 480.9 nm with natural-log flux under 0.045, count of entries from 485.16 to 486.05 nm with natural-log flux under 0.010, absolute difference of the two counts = 2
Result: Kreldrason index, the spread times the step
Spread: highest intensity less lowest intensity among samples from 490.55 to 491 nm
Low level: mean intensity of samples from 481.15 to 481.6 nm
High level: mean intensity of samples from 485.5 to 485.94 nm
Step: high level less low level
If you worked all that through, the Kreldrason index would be -0.0016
